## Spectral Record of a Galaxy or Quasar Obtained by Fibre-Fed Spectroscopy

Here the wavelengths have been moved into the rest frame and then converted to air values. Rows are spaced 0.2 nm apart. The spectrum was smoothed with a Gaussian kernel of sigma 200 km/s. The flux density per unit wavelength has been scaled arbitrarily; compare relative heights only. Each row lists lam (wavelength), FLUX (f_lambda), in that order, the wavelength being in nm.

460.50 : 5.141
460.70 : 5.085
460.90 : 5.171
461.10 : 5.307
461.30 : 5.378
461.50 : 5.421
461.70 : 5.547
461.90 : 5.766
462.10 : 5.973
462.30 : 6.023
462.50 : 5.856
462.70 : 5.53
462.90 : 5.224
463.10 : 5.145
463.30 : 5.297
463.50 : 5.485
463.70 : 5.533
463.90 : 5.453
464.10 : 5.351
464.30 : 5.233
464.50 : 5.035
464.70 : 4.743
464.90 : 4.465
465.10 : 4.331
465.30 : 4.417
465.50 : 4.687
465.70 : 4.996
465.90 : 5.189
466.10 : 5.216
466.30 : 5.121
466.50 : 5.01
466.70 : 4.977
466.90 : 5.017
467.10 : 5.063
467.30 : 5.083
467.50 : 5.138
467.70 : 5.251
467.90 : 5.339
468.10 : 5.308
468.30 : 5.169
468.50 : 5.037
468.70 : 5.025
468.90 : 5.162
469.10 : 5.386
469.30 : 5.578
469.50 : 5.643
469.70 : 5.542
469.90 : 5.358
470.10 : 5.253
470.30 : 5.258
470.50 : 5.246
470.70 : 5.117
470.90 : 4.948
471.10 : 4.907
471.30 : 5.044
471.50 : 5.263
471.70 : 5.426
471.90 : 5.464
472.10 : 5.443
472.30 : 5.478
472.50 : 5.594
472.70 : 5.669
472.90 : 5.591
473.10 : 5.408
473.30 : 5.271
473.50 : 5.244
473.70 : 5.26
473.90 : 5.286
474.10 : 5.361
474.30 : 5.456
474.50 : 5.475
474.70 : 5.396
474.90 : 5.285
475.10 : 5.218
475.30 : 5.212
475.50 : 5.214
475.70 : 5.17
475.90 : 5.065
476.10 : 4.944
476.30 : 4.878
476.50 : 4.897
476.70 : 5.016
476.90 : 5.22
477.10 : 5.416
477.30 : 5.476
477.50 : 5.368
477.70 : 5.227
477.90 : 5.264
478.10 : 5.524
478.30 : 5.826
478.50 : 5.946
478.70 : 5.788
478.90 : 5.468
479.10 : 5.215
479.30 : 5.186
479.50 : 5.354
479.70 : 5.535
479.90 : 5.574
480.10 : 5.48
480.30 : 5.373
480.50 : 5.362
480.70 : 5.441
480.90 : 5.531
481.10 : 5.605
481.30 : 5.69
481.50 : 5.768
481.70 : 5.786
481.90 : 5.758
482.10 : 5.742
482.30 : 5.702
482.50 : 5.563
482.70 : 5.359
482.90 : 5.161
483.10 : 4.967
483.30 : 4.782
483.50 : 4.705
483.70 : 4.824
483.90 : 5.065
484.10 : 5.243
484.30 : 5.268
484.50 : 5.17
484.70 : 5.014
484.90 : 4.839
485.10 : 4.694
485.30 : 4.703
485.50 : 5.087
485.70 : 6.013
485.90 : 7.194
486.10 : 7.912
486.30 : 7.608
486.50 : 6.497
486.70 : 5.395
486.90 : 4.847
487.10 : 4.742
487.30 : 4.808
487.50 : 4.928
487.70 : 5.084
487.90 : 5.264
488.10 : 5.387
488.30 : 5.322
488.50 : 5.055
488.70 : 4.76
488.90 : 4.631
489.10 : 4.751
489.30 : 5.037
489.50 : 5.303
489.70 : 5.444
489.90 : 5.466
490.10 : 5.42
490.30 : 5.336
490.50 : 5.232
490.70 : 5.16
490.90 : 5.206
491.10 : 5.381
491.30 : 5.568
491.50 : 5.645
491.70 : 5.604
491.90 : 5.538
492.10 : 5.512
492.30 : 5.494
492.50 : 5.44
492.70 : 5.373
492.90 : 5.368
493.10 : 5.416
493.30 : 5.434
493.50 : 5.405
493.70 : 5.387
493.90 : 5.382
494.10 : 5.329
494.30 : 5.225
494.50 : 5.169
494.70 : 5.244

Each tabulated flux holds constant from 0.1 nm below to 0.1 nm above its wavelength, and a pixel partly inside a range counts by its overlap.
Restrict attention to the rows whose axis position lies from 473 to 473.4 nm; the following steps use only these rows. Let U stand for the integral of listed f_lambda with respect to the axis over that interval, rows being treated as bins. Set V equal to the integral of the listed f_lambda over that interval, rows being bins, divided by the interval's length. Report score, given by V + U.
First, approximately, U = 2.136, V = 5.34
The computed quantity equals 7.475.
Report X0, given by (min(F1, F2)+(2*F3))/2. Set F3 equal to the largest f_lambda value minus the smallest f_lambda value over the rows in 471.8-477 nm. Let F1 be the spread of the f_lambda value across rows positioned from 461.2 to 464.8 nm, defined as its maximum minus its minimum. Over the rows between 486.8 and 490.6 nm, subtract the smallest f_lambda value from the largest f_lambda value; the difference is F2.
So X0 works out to 1.21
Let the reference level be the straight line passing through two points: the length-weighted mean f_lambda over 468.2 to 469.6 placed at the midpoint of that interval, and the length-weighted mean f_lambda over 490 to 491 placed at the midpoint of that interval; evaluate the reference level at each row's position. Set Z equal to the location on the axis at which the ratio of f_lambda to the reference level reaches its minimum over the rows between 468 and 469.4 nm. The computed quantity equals 468.70 nm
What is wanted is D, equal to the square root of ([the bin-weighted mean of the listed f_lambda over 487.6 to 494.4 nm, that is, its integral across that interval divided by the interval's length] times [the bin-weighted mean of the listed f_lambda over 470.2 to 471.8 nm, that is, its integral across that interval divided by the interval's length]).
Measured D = 5.23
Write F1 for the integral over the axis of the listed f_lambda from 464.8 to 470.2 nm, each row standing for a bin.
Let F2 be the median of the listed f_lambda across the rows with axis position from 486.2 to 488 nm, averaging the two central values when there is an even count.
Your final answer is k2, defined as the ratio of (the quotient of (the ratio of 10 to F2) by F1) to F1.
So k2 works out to 0.003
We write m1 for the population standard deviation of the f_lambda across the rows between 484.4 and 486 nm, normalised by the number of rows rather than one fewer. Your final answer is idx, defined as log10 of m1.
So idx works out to -0.10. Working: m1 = 0.80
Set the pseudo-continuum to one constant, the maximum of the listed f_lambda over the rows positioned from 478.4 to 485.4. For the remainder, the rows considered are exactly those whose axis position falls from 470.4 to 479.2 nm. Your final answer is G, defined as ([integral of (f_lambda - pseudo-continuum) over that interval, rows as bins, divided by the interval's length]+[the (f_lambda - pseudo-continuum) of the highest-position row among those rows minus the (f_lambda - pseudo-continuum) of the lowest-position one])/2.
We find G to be -0.3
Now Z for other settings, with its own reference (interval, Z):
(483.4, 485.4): 485.10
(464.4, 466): 465.10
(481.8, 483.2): 483.10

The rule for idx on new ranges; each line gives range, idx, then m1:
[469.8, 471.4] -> -0.82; 0.15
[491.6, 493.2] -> -1.11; 0.08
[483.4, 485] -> -0.71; 0.20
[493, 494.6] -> -1.04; 0.09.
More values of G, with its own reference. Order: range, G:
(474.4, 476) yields -0.6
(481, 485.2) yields -0.8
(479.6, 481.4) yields -0.1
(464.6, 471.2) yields -0.3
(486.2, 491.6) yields -1.3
